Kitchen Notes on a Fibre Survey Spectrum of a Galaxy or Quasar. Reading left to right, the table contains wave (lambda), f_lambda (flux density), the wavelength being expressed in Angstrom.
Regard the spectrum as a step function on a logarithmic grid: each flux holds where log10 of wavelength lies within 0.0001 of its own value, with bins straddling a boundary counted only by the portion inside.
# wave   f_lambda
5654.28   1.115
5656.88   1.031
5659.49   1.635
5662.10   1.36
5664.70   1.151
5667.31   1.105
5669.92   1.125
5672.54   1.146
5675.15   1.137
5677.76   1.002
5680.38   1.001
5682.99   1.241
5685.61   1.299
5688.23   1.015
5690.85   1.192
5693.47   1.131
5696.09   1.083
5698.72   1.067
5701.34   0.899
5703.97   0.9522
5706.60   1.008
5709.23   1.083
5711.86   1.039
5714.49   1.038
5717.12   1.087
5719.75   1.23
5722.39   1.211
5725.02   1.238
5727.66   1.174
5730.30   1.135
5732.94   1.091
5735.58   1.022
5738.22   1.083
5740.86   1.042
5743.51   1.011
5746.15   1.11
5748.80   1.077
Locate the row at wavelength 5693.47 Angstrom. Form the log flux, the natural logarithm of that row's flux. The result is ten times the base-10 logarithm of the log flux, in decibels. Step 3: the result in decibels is -9.1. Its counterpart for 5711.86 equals -14.2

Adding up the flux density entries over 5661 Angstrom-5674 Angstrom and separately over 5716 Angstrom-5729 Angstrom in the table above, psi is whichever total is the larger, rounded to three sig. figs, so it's 5.94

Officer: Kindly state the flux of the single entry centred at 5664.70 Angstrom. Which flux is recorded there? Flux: 1.151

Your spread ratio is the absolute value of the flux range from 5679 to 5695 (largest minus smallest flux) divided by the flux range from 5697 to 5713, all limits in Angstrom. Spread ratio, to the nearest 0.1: 1.6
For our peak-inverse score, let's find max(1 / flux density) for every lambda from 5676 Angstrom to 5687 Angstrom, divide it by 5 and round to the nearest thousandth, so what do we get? 0.200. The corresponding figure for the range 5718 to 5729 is 0.170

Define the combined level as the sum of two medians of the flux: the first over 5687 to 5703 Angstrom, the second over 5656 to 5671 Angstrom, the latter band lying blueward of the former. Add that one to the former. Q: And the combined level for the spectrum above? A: 2.21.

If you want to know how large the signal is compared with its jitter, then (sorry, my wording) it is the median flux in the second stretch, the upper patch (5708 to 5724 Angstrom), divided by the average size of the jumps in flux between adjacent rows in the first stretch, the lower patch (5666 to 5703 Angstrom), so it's 11.4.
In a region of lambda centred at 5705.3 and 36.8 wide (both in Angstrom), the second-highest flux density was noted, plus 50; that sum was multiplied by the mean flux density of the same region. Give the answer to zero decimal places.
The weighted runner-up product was 55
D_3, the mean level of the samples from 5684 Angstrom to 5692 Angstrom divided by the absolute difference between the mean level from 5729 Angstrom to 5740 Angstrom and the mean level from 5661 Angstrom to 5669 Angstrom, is 10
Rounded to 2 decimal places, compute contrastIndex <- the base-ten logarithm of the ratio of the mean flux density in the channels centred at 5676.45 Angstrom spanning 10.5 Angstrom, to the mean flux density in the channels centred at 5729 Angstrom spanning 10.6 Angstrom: -0.03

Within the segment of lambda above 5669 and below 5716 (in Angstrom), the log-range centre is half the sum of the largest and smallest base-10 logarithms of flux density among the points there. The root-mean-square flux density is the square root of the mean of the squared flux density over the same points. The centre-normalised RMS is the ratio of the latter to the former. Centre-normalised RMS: 32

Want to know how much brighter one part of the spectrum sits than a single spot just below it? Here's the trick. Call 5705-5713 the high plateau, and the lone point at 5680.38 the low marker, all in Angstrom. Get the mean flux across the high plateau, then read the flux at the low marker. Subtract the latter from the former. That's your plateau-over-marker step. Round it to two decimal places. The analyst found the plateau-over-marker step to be 0.04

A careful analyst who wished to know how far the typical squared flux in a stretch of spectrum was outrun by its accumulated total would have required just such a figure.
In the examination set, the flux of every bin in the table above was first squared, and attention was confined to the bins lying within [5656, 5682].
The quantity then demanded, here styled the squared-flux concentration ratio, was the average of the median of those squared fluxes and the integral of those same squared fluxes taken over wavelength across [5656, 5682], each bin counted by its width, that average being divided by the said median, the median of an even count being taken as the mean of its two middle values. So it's 14.8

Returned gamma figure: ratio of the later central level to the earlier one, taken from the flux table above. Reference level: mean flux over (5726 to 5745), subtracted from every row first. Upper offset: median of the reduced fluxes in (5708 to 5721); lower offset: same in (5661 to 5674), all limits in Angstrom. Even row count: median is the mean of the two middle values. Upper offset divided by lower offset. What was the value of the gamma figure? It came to 0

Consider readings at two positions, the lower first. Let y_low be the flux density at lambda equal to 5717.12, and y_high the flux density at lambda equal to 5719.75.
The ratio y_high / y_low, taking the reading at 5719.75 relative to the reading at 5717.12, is 1.13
